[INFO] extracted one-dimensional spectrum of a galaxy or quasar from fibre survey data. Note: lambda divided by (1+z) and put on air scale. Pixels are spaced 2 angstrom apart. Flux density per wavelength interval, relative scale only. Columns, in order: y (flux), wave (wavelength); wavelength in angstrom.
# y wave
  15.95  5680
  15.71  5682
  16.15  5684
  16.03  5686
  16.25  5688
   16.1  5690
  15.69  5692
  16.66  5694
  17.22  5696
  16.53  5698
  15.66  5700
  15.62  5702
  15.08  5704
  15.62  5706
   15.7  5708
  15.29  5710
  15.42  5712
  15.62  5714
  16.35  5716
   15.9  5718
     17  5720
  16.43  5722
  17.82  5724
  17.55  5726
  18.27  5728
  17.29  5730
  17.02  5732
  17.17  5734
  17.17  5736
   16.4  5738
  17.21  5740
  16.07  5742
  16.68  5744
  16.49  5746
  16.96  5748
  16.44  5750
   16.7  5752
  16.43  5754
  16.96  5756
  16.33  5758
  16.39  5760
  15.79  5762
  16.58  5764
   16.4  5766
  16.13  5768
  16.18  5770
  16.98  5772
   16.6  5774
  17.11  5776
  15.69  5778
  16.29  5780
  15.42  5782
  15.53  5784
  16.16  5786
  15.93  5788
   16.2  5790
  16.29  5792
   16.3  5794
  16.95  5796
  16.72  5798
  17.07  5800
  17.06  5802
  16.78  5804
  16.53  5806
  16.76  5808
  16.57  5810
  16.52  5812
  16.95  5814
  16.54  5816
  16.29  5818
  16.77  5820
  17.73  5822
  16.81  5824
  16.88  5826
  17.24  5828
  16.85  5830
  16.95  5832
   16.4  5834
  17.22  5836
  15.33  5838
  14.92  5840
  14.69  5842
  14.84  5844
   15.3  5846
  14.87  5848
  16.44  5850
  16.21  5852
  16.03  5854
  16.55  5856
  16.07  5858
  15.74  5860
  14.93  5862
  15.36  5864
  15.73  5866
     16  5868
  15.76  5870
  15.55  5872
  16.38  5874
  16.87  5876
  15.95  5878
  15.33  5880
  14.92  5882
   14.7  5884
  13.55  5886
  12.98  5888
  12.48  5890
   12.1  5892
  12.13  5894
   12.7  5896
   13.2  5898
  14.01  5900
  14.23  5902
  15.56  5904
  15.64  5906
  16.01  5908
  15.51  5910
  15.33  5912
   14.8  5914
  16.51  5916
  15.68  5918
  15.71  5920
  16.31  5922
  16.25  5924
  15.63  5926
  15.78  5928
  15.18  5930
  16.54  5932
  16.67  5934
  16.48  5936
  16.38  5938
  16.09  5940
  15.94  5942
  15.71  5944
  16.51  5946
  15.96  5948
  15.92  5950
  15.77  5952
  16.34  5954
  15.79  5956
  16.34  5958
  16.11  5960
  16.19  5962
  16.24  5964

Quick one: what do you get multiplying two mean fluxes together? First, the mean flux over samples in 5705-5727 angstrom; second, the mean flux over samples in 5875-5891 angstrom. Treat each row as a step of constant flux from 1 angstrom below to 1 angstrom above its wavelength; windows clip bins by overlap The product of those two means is 237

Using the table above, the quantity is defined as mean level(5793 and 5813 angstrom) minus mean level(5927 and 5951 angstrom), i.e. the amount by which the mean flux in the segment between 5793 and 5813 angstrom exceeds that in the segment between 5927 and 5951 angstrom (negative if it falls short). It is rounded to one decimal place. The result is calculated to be 0.6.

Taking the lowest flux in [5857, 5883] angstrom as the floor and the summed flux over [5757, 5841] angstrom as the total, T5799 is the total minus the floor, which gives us 677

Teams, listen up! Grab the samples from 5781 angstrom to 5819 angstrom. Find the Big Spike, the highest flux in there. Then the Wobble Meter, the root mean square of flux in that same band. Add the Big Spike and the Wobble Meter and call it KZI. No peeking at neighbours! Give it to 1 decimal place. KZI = 33.5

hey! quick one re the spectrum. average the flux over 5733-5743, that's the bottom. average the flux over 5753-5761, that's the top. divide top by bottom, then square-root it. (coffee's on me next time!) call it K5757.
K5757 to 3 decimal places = 0.992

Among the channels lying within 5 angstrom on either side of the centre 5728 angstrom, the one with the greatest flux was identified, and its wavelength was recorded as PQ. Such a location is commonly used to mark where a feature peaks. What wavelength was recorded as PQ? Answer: 5728 angstrom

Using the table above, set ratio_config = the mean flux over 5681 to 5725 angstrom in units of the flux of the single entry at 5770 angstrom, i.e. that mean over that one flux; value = 0.99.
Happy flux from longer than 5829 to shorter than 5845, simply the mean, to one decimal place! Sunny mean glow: 15.9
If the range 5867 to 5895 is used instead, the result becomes 14.6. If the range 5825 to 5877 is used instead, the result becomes 16.0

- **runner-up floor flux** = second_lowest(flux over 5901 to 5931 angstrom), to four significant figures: 14.80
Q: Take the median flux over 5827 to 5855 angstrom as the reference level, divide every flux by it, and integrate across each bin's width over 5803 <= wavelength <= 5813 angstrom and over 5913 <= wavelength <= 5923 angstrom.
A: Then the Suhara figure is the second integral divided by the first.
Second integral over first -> 0.95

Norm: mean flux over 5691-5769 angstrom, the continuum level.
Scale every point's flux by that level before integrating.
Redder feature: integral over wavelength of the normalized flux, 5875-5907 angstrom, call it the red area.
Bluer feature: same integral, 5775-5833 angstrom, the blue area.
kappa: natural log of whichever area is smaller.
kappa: 3.31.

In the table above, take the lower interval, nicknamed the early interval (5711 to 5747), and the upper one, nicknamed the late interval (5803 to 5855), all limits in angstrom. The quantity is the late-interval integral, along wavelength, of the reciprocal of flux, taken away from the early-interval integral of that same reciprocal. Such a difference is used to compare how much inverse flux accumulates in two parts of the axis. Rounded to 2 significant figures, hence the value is -1.0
